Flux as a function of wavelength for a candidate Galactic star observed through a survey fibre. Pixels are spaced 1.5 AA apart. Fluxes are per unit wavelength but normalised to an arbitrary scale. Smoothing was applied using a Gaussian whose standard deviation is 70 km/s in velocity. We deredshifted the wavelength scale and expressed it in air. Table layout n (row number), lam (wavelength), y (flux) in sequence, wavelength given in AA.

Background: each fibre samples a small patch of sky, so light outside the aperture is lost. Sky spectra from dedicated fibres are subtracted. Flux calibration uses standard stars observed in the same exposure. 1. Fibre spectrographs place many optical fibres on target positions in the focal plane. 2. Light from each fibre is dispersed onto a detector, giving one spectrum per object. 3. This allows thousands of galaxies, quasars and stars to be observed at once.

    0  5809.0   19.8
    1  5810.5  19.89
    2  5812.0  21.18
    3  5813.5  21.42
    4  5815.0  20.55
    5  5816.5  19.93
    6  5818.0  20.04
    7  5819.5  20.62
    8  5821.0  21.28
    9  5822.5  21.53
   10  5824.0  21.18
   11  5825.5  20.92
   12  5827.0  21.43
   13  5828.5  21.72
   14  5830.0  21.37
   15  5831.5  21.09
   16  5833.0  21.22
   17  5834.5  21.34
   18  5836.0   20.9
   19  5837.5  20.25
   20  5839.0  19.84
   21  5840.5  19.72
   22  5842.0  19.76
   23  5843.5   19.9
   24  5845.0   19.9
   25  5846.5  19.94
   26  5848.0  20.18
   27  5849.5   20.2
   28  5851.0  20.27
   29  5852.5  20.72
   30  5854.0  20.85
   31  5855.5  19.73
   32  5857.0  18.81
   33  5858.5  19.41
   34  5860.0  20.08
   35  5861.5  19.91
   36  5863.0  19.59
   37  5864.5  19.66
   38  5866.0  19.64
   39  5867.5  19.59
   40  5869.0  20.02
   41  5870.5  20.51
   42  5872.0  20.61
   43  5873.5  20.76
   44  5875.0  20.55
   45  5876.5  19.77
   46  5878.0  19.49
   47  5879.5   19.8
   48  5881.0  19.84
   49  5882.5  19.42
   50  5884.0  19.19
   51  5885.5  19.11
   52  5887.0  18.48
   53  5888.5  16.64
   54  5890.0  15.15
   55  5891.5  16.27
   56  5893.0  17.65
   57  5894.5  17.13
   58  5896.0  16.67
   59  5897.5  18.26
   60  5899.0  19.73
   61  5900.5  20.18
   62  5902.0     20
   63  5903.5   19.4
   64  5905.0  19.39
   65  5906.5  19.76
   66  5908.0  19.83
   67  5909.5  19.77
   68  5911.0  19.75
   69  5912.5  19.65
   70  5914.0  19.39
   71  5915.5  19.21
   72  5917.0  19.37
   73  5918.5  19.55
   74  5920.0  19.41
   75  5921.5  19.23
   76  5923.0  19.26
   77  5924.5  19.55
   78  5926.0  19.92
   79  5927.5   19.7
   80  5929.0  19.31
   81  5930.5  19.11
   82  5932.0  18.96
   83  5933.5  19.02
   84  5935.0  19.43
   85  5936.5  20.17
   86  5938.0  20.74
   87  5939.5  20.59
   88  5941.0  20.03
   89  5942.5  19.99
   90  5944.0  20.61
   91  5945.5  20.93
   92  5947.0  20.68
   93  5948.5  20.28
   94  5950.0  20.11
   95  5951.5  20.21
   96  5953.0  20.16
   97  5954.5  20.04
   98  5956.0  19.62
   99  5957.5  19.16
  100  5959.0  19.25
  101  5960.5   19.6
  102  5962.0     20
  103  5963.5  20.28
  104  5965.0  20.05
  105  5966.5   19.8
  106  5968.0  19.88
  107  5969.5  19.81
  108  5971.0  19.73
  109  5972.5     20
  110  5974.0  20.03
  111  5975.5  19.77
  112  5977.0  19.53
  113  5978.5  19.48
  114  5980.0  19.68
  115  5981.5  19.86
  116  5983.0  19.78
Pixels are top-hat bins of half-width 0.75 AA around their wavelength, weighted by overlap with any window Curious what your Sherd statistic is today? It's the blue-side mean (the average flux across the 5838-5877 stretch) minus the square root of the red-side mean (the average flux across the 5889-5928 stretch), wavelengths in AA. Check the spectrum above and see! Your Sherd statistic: 15.6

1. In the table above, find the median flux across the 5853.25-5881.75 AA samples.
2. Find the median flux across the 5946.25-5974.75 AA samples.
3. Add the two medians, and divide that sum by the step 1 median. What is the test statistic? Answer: 2.01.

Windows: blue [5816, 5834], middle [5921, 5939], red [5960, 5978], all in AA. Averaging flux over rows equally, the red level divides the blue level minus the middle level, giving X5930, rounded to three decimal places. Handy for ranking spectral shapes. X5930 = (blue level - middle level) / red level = 0.075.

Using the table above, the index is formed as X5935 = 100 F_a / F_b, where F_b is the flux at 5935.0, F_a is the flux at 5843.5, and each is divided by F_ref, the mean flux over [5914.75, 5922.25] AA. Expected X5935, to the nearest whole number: 102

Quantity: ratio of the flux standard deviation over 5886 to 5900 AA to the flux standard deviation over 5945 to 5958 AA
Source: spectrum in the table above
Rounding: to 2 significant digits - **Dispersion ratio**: 2.6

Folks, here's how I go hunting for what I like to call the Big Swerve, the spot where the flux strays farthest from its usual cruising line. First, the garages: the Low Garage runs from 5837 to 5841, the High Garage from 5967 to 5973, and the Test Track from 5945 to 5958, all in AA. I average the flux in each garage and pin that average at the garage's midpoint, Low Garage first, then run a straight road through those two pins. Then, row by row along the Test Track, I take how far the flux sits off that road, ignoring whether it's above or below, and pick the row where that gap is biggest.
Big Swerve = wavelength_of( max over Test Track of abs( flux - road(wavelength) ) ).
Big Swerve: 5945.5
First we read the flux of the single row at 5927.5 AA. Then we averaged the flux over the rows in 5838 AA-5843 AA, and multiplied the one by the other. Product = 390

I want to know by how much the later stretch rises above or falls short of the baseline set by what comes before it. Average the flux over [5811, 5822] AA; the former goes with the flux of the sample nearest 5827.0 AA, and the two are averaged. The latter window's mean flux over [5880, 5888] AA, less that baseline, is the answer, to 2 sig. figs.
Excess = -1.9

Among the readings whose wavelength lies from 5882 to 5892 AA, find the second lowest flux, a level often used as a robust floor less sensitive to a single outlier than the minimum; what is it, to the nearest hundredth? 16.27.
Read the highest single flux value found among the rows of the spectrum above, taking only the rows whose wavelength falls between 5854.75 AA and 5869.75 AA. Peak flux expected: 20.08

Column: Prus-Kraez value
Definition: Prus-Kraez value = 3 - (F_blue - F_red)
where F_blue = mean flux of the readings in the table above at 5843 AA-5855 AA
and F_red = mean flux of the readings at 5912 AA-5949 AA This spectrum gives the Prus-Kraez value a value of 2.52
